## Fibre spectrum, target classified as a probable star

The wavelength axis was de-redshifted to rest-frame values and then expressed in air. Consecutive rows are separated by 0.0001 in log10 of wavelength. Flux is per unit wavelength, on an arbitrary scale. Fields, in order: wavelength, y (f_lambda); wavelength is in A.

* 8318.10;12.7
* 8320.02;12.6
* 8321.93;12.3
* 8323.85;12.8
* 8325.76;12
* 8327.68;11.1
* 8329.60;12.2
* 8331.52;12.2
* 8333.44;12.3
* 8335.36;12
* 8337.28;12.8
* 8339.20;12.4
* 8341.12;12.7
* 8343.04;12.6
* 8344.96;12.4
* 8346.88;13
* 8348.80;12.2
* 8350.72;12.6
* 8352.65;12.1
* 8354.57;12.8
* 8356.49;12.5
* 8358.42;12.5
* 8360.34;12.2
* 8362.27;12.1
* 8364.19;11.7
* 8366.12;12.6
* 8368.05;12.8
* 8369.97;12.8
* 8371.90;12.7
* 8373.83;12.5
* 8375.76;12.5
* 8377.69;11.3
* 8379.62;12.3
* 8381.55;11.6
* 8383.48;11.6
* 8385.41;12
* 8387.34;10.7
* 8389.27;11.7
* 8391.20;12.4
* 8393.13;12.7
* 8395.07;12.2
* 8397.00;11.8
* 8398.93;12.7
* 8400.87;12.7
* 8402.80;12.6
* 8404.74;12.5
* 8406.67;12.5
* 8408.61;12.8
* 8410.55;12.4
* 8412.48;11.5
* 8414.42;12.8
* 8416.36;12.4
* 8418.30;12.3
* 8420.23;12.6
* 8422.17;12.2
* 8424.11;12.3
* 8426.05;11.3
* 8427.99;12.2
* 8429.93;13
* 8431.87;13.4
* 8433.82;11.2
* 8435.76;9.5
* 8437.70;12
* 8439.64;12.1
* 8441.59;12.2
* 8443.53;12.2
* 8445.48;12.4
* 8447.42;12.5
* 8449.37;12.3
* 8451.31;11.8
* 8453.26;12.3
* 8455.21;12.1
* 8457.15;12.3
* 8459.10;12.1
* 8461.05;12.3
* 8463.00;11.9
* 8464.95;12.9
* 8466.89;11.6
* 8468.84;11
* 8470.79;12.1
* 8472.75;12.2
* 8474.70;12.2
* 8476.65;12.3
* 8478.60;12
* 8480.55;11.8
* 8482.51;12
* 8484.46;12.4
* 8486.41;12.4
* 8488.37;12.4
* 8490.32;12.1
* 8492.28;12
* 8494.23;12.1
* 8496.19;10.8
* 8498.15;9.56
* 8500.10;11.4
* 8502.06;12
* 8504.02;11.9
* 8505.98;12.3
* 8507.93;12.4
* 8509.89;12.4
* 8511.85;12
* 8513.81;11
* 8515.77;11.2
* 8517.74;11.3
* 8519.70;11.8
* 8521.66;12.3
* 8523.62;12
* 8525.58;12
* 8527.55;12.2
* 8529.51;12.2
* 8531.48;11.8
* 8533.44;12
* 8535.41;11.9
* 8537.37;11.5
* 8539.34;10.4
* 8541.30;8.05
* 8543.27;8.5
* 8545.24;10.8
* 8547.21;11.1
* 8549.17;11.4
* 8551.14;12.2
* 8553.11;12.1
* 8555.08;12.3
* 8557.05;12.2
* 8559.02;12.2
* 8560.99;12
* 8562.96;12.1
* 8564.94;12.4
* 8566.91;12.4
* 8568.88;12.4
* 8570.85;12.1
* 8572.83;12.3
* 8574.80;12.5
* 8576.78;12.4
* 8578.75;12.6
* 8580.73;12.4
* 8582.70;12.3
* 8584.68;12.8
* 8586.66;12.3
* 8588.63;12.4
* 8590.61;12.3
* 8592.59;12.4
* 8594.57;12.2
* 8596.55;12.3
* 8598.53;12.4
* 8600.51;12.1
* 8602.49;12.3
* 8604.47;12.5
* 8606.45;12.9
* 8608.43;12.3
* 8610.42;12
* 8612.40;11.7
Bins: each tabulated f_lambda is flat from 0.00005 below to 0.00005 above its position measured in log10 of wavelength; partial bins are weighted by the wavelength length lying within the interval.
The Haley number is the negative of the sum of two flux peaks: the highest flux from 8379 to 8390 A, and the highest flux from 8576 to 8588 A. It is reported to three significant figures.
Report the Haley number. -25.1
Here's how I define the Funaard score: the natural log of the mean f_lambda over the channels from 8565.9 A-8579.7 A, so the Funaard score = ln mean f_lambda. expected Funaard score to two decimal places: 2.52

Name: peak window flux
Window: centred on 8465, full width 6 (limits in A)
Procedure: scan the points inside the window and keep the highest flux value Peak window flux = 12.9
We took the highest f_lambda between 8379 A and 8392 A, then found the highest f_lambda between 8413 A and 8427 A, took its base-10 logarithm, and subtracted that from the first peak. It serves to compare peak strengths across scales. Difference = 11.3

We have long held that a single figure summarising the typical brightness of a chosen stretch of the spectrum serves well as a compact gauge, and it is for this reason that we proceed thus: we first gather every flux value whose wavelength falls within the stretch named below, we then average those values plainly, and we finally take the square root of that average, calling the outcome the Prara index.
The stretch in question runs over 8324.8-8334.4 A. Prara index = 3.46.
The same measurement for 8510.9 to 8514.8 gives 3.39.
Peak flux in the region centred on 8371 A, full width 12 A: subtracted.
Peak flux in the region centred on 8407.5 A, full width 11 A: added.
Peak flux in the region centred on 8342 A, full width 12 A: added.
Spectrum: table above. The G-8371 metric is 13.0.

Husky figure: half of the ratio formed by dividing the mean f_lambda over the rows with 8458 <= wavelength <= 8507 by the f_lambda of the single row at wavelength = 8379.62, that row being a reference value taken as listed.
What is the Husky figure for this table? 0.484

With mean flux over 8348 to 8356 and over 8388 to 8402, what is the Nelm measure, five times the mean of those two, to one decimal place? 61.8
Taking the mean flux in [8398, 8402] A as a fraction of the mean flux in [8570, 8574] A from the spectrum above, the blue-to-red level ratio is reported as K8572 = 1.04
